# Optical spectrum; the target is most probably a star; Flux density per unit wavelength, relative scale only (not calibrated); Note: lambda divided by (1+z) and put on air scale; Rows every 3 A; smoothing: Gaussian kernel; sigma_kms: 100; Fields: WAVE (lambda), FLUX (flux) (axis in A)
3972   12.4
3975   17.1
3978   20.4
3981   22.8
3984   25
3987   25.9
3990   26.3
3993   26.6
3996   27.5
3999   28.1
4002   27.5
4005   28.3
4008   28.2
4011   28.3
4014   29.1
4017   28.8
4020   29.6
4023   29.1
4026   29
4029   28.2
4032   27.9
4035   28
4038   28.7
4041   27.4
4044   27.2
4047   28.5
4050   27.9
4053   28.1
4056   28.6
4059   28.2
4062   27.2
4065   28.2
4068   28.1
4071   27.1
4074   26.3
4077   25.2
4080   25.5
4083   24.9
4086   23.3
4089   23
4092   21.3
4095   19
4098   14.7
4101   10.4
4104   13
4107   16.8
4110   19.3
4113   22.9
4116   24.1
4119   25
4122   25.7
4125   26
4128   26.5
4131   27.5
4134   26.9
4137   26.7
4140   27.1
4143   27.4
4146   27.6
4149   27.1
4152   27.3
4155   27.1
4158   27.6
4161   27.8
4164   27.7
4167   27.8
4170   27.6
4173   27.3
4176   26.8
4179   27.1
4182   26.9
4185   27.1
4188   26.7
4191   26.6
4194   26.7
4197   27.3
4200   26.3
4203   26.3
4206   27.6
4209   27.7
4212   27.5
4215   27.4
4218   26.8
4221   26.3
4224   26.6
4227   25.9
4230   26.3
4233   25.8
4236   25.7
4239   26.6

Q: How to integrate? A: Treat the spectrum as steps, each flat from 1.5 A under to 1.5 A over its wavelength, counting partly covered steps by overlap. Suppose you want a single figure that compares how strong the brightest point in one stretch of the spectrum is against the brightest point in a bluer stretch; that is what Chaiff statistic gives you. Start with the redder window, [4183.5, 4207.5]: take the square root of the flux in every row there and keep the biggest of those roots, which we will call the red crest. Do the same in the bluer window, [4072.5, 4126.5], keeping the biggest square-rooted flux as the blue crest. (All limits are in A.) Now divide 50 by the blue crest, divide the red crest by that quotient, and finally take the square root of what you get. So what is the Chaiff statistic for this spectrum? 0.734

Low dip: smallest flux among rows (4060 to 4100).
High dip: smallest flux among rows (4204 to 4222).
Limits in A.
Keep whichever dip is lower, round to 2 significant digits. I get 15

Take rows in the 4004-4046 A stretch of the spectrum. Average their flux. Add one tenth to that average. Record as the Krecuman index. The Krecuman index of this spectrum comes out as 28.5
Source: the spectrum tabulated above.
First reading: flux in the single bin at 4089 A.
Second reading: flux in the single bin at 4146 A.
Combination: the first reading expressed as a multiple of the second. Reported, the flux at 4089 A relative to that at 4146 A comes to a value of 0.83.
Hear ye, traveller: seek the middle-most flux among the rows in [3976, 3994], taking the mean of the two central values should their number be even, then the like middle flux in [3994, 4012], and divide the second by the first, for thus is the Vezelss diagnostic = 1.11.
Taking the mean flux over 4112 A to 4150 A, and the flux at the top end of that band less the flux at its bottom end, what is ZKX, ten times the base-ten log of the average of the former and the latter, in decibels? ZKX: 11.8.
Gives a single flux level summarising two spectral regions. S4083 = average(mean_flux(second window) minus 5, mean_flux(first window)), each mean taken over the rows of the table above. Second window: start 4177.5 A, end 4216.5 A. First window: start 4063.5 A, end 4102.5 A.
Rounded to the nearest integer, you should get 22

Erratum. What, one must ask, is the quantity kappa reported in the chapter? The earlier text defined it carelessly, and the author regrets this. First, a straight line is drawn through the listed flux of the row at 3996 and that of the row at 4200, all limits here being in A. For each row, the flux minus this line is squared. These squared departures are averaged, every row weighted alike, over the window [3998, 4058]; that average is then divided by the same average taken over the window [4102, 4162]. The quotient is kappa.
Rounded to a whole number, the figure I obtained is 0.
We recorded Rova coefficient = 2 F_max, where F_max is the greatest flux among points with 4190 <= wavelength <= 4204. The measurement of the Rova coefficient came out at 54.6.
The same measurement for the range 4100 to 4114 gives 45.8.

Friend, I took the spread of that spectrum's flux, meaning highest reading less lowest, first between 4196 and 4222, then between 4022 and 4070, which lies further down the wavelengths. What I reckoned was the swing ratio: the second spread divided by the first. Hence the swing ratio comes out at 1.4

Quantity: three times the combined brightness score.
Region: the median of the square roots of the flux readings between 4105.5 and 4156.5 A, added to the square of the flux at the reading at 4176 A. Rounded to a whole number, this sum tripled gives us 2170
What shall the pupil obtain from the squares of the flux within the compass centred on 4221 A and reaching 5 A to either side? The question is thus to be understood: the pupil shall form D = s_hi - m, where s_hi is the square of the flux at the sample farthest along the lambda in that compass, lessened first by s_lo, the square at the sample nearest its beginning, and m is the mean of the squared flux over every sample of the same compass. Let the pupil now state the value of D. -717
